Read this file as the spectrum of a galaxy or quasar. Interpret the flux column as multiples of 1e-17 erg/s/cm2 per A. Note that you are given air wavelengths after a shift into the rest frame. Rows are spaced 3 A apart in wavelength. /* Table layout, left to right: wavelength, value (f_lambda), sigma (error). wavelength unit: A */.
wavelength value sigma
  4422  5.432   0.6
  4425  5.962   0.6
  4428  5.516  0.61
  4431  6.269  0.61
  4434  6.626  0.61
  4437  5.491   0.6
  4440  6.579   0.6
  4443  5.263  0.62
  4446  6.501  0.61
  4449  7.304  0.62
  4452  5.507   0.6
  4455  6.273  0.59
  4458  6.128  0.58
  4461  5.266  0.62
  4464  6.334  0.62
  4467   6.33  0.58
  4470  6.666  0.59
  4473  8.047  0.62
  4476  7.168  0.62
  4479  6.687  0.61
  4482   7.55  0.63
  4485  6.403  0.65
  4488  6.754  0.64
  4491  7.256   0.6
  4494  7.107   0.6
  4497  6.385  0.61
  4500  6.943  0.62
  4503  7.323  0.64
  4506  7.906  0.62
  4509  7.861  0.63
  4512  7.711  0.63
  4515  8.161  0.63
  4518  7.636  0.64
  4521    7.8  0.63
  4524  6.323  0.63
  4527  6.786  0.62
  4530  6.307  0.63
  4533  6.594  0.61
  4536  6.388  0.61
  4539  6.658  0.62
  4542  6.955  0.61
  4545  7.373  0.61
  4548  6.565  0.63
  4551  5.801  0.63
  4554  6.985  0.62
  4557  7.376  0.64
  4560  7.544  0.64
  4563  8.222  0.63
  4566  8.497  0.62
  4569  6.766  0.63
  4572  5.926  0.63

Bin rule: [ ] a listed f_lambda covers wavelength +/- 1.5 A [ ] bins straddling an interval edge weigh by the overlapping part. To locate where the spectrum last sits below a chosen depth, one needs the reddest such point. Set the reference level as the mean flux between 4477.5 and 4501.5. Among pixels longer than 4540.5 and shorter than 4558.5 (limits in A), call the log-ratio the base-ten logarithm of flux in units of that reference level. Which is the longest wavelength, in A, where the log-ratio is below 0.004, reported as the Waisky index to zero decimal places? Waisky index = 4551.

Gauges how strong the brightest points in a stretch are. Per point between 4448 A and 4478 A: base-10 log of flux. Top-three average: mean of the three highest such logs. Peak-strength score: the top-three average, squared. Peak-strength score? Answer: 0.77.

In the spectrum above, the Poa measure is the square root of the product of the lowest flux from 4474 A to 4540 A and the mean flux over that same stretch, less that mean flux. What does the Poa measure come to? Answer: -0.40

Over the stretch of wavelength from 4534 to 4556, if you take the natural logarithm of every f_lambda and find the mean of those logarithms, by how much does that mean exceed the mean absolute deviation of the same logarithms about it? 1.84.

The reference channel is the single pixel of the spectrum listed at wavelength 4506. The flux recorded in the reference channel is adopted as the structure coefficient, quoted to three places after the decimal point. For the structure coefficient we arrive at 7.906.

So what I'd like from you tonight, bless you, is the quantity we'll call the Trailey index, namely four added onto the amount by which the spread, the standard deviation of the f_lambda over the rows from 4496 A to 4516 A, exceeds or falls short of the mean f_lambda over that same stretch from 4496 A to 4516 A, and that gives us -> -2.9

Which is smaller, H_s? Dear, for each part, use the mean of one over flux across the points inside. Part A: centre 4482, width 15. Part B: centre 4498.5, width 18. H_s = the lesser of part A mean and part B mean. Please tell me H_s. 0.140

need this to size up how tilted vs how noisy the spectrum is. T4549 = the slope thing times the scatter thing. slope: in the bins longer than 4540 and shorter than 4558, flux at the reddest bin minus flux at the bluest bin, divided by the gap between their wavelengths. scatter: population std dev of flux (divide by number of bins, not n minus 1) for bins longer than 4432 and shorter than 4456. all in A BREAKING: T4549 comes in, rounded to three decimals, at 0.019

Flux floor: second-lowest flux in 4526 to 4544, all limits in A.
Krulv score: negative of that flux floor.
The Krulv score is -6.39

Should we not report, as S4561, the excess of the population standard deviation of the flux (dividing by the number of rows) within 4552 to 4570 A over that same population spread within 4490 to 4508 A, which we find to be 0.2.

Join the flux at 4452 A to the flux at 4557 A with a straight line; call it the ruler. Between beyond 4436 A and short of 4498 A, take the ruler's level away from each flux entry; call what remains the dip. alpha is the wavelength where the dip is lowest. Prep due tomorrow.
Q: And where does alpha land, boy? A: 4461 A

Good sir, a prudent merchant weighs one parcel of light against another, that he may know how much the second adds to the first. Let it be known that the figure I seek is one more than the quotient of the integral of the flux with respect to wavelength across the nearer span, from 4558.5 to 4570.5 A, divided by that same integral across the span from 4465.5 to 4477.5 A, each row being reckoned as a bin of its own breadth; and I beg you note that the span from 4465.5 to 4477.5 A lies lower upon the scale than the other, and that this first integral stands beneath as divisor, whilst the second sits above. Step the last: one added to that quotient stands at 2.10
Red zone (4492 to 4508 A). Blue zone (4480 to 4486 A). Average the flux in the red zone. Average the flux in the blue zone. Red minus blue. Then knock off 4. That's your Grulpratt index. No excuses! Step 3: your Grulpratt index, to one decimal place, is -3.8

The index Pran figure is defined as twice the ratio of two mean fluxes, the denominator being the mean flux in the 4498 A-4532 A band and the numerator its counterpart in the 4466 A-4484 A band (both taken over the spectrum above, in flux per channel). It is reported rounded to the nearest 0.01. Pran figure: 1.93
